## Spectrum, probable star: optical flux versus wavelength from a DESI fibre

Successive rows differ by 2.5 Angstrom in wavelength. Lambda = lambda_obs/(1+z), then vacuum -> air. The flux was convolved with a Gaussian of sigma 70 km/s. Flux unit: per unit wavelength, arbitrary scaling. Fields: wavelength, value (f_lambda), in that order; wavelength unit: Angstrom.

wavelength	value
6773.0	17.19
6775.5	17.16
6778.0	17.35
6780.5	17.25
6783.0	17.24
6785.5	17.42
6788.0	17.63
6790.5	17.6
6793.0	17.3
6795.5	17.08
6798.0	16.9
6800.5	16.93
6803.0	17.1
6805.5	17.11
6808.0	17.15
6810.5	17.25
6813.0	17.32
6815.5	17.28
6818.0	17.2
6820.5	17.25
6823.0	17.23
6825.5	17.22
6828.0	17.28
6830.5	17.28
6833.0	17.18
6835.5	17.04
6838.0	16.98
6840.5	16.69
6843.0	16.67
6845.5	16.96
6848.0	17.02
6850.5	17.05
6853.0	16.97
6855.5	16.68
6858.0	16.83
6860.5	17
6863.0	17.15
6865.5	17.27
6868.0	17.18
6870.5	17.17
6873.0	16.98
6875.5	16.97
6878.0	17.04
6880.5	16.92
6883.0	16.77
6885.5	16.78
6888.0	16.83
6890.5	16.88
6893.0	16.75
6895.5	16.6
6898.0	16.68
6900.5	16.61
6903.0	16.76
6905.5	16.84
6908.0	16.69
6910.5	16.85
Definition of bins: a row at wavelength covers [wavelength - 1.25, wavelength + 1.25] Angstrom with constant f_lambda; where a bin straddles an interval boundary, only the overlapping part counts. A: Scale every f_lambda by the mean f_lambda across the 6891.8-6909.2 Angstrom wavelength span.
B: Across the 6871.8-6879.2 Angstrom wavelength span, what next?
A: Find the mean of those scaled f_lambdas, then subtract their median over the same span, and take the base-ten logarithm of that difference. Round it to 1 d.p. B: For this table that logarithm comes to -3.0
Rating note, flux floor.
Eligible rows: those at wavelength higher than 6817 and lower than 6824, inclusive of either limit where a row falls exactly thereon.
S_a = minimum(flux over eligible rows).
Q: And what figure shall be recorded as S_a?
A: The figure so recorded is 17.2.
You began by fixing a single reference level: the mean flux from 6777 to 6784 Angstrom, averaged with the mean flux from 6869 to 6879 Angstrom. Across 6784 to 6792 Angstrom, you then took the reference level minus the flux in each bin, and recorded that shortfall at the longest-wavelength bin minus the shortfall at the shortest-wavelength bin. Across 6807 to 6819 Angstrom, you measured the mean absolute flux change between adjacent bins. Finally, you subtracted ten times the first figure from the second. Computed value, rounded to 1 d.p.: 1.9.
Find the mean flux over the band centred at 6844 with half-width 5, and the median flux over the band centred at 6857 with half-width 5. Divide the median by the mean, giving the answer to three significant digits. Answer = 1.00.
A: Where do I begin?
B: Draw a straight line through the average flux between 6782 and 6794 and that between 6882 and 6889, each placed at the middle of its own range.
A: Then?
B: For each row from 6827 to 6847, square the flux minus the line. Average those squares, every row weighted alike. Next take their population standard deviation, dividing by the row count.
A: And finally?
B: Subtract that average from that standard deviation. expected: 0.018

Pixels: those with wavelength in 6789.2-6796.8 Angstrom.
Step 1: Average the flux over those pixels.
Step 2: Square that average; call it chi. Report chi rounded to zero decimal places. 300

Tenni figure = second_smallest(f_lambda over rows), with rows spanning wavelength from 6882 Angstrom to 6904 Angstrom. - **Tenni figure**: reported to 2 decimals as 16.61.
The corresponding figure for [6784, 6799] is 17.08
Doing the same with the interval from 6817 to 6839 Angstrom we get 17.04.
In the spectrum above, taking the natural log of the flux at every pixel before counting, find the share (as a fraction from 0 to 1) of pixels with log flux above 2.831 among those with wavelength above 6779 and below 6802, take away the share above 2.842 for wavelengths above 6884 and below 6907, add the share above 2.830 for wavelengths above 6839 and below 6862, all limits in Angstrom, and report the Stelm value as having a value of 1.33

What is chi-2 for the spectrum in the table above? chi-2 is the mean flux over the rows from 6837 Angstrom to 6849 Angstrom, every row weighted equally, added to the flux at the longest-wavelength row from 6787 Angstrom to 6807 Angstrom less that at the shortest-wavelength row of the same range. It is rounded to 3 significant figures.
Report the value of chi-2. 16.3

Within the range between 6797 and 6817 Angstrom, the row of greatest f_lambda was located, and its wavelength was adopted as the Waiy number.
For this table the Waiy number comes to 6813.0 Angstrom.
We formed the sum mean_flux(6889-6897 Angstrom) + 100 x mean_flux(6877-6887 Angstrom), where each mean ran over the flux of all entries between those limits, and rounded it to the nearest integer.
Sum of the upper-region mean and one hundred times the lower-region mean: 1704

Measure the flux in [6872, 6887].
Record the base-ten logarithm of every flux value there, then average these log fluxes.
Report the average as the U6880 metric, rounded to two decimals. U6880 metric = 1.23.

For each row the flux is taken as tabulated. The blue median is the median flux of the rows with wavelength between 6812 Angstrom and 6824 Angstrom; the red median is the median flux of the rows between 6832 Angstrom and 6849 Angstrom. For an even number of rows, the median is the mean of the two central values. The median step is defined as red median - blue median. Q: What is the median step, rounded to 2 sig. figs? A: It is -0.27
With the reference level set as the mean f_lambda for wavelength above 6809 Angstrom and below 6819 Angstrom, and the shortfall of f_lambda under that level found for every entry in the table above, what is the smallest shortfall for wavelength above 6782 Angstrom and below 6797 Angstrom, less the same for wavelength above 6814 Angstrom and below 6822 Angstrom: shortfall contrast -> -0.35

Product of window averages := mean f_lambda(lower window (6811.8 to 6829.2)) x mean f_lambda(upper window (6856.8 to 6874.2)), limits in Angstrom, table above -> 294.8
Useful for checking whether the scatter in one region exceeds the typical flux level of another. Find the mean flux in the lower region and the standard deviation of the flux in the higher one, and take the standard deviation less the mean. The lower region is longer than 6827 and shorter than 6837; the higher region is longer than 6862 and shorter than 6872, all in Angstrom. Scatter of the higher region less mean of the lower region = -17.1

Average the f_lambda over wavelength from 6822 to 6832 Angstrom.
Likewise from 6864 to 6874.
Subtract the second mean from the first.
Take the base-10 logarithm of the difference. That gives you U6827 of -1.0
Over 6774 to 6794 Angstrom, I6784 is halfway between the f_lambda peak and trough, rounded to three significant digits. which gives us 17.4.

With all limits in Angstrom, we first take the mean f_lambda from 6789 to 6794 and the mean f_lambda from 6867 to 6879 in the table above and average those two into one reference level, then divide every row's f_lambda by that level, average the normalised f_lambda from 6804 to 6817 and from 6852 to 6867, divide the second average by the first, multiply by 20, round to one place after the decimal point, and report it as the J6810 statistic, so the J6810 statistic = 19.7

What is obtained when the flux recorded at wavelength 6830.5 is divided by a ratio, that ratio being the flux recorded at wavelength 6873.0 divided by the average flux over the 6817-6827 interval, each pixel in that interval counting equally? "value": 17.53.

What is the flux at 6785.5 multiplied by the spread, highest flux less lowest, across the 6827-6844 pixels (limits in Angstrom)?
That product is 11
